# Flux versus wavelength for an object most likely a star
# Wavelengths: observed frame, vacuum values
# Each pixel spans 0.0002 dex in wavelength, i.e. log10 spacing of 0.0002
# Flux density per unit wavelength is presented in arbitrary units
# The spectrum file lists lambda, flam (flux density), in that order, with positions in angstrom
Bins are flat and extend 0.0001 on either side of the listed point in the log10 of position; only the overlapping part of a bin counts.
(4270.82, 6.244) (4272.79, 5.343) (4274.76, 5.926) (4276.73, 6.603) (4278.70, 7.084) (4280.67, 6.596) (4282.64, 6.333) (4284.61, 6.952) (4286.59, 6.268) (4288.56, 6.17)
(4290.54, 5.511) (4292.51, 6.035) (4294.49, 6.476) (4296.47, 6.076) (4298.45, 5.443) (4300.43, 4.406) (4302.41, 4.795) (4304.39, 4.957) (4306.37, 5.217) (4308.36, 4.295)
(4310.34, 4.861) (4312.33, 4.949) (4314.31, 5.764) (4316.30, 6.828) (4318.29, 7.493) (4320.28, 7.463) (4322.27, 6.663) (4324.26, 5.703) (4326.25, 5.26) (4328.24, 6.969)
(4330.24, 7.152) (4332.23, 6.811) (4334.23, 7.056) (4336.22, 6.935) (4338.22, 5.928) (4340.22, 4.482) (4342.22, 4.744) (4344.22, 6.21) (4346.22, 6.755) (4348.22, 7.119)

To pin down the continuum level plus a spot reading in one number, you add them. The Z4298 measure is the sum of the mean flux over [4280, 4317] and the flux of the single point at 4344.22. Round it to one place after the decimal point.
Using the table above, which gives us 11.9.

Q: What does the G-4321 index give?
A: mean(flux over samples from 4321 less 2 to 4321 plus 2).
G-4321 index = 7.1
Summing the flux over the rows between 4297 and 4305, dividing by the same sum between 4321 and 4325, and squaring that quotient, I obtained 2.5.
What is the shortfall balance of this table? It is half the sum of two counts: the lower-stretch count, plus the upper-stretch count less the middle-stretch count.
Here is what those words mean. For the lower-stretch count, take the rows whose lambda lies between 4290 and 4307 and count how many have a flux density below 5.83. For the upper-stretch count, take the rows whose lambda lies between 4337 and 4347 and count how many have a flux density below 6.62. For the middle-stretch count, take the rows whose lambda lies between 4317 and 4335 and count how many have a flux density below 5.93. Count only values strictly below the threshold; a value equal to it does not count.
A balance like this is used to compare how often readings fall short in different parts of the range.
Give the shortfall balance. 4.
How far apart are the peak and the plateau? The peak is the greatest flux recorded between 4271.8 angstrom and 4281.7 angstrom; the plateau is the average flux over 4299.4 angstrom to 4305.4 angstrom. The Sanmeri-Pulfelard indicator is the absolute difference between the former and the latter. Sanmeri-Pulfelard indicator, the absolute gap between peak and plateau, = 2.4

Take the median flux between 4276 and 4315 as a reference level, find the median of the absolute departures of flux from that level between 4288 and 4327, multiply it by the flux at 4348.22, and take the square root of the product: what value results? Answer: 2.27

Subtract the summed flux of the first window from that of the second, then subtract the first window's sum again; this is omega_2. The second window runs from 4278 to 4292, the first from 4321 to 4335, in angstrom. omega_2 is -46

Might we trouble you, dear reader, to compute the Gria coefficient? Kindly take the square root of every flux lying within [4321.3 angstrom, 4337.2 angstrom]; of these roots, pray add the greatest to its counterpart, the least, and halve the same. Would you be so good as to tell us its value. 2.48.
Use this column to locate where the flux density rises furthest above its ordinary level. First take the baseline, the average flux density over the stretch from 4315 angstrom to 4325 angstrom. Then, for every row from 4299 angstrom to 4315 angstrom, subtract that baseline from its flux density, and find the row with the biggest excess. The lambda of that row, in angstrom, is 4314.31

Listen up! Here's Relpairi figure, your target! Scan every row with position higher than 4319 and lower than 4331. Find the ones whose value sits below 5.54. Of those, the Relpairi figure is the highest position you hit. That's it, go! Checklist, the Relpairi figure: 4326.25 angstrom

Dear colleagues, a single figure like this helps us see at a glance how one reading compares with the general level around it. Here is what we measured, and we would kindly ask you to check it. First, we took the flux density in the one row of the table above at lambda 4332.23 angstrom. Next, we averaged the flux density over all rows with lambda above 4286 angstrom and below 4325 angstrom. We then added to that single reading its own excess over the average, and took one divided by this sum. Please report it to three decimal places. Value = 0.127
